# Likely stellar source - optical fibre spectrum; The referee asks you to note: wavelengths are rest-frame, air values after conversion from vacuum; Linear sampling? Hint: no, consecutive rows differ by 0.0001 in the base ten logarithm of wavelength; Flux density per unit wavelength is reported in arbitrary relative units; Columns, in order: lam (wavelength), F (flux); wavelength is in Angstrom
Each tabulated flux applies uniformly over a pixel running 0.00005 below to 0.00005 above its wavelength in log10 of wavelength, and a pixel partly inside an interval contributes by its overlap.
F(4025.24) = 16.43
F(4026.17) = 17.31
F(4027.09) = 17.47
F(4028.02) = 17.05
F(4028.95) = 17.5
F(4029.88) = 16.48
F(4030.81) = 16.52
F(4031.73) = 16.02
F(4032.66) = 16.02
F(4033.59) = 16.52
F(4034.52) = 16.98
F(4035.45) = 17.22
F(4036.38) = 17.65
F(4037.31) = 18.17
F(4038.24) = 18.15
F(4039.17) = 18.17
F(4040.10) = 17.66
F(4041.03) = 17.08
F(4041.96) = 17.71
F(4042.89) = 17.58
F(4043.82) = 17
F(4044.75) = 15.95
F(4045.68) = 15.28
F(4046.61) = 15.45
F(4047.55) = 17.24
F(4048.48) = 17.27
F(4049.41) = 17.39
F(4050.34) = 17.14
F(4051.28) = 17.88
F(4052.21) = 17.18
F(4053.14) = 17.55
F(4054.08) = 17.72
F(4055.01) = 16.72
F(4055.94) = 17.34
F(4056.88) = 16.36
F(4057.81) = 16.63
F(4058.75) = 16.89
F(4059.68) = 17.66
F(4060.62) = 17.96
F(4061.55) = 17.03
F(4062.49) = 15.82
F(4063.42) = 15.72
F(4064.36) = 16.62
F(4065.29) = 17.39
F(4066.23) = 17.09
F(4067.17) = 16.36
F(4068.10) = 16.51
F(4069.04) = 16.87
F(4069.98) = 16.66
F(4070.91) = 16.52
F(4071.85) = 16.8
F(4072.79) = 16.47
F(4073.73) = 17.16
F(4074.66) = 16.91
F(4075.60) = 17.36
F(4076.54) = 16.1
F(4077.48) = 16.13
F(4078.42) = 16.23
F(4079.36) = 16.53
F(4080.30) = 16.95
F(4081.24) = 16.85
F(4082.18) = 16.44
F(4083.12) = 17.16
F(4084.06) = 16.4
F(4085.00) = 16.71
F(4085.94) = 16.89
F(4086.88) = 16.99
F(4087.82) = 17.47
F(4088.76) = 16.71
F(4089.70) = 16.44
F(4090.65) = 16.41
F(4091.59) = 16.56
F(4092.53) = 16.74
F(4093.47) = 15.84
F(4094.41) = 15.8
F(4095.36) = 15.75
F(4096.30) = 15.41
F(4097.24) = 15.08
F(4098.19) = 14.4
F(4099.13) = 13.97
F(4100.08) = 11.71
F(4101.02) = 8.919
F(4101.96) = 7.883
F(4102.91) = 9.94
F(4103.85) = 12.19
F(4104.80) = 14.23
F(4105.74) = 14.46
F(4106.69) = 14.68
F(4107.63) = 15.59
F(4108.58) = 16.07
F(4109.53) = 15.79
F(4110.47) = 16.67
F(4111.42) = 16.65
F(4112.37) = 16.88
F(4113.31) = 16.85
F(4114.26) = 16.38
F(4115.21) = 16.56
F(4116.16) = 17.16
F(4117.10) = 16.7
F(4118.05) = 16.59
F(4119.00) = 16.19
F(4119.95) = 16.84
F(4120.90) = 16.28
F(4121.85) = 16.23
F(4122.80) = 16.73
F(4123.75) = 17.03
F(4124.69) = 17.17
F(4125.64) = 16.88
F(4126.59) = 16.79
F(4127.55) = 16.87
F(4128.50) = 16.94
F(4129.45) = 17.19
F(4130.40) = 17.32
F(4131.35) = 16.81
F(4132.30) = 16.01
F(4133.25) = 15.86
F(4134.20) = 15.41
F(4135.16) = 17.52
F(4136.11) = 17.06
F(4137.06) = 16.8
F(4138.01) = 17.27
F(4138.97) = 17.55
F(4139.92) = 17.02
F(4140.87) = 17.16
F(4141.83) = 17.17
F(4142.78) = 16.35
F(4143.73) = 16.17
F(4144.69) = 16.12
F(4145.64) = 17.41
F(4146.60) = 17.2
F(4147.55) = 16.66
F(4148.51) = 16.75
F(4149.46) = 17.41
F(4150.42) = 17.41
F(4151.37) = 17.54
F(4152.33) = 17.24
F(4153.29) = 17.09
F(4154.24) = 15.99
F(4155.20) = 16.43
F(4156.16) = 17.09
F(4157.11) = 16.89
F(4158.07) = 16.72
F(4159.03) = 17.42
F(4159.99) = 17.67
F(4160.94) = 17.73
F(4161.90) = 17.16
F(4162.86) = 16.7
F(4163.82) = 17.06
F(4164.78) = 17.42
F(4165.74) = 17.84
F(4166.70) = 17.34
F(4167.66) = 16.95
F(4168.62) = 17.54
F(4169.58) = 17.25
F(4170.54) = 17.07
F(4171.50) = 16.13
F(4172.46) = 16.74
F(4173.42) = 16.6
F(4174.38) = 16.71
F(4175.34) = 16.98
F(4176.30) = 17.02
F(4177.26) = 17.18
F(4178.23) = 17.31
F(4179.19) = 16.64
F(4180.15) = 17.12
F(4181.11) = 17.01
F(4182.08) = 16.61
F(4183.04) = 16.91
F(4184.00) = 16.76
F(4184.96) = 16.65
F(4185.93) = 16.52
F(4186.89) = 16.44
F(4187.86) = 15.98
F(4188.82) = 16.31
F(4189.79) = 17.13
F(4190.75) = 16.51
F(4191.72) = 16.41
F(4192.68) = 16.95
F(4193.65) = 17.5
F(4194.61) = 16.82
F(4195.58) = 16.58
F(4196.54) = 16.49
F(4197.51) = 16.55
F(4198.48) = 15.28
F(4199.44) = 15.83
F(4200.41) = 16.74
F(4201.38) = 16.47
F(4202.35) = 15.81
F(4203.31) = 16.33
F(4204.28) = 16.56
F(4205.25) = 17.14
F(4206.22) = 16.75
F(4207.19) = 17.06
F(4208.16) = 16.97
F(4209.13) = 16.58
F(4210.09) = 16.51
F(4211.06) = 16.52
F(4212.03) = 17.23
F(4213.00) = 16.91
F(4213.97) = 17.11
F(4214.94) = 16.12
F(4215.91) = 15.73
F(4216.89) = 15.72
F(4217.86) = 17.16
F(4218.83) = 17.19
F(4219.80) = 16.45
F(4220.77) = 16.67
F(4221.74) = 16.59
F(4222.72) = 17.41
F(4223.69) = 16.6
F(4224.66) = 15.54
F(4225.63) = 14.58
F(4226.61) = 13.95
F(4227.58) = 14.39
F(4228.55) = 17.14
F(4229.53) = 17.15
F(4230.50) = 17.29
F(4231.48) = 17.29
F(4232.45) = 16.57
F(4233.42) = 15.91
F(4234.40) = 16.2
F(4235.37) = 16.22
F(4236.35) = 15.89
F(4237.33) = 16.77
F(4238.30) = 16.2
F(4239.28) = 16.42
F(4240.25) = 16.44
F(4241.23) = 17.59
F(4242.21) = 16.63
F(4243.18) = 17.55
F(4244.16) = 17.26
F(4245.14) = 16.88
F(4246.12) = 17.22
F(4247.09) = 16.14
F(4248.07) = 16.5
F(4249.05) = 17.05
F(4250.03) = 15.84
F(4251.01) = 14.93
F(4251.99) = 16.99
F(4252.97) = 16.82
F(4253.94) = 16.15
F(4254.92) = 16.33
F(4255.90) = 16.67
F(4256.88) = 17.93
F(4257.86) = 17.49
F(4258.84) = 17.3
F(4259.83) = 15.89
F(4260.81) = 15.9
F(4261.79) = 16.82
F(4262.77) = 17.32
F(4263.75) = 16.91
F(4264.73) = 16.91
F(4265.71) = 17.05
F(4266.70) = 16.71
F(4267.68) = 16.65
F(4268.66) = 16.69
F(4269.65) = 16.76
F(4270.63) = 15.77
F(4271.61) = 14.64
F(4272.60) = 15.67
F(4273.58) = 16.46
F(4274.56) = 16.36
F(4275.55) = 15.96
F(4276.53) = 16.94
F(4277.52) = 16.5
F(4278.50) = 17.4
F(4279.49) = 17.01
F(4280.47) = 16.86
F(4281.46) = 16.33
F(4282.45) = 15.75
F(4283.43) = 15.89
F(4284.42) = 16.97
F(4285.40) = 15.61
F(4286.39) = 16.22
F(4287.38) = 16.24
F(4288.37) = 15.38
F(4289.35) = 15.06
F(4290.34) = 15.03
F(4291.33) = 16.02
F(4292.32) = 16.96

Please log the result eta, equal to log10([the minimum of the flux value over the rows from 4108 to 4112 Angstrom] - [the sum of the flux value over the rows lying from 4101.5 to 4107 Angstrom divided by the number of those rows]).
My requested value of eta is 0.55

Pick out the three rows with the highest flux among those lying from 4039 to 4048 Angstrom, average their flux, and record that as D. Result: 17.8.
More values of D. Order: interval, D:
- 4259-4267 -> 17.1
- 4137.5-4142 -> 17.3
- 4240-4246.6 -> 17.5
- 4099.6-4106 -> 13.6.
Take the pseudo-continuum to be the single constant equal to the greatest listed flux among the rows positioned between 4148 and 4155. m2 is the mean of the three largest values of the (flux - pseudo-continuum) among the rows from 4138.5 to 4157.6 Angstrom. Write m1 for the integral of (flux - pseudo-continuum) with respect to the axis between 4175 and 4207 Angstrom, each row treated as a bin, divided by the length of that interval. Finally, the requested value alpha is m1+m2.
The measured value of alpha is -0.93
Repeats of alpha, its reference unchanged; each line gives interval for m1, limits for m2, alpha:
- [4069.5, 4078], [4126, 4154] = -0.87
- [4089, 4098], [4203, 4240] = -1.78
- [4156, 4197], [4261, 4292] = -0.90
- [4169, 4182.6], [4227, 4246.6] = -0.71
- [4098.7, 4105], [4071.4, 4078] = -6.82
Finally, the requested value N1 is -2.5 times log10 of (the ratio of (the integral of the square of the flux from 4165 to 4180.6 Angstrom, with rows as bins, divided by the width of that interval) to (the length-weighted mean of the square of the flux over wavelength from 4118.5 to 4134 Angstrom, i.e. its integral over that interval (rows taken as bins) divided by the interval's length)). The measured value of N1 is -0.05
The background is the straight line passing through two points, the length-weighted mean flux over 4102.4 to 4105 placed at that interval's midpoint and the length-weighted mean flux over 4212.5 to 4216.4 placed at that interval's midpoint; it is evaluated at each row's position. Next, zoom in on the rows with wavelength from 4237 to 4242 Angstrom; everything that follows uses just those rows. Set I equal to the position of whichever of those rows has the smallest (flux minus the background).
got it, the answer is 4238.30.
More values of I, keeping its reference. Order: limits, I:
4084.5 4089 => 4088.76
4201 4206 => 4202.35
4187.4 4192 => 4187.86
